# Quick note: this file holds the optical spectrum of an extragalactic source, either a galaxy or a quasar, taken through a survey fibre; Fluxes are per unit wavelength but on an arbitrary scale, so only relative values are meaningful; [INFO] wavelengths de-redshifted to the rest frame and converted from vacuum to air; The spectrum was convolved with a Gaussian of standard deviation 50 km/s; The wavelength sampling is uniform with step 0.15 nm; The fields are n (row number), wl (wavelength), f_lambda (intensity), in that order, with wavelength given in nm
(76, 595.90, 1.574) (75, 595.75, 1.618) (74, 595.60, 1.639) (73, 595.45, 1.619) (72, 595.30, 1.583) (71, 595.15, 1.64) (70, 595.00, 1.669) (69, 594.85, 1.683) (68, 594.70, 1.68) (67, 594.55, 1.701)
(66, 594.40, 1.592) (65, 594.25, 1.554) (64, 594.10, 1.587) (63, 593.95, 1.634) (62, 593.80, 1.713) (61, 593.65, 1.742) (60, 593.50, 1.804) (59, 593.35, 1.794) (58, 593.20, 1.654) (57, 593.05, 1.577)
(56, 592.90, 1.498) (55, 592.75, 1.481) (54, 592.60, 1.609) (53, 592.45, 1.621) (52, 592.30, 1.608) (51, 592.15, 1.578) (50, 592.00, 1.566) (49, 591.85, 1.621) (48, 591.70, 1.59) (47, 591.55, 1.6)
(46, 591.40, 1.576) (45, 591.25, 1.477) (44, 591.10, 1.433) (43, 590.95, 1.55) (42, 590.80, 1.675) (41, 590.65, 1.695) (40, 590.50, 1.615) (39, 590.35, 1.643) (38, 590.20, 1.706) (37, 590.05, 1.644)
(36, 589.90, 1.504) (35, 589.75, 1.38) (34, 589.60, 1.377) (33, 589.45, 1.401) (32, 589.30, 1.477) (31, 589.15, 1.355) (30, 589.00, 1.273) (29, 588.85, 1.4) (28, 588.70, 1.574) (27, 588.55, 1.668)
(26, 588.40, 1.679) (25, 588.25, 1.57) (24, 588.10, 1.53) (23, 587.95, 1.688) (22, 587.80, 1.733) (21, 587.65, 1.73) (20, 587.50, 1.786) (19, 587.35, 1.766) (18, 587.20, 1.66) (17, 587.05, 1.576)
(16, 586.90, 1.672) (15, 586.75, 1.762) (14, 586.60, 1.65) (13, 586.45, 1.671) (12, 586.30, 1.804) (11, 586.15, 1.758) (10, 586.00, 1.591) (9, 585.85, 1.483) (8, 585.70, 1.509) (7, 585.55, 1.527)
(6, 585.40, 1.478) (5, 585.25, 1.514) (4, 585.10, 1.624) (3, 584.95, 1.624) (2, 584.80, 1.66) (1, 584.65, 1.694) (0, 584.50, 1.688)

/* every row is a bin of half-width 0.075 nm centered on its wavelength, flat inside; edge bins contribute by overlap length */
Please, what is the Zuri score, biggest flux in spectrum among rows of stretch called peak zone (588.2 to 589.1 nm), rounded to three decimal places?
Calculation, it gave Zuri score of 1.679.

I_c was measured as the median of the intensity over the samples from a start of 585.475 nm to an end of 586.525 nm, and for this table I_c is 1.59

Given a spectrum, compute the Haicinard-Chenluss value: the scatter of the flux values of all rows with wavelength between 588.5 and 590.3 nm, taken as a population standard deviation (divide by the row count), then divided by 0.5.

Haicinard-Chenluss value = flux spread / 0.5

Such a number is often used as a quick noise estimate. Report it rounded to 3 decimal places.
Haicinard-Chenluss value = 0.267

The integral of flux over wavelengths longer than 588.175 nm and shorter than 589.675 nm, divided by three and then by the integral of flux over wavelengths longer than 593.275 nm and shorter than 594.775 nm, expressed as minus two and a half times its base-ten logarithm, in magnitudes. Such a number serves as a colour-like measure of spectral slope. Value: 1.33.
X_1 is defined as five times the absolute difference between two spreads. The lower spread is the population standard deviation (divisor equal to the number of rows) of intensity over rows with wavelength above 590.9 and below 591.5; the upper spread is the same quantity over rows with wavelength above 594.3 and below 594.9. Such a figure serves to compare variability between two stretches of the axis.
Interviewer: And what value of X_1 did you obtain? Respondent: 0.073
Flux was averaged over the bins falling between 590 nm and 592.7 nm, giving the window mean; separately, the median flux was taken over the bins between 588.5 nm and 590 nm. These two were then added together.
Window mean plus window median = 3.00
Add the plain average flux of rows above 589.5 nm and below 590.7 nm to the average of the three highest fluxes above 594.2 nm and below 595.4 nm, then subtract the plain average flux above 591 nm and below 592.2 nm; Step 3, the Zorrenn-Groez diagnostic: 1.70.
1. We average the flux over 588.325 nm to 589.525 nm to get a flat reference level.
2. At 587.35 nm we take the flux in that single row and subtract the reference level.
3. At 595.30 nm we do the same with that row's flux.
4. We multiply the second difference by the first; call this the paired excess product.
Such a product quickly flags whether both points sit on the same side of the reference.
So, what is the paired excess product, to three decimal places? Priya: 0.030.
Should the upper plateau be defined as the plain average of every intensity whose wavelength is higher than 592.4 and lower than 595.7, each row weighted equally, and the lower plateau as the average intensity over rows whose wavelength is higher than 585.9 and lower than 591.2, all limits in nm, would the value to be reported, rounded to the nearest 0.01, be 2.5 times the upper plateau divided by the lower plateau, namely 2.56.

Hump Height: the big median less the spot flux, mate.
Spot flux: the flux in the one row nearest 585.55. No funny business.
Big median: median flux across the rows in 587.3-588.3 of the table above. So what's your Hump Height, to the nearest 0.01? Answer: 0.20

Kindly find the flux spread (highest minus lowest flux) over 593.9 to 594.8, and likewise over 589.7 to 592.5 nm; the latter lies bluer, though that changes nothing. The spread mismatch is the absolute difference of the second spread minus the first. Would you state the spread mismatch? 0.179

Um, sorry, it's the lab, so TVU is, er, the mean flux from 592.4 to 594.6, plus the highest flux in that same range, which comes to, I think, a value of 3.44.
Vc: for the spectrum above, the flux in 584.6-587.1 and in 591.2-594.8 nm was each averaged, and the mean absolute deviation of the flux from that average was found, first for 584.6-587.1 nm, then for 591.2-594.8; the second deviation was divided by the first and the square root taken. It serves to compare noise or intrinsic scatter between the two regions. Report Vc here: 0.9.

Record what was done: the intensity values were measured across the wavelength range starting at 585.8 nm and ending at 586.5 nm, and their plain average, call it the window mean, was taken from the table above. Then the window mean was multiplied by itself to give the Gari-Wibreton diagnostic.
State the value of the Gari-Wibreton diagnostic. 2.8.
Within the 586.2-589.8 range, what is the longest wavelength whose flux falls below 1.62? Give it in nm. 589.75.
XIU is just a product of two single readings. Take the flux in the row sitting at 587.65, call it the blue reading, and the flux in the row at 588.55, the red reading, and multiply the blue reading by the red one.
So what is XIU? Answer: 2.9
